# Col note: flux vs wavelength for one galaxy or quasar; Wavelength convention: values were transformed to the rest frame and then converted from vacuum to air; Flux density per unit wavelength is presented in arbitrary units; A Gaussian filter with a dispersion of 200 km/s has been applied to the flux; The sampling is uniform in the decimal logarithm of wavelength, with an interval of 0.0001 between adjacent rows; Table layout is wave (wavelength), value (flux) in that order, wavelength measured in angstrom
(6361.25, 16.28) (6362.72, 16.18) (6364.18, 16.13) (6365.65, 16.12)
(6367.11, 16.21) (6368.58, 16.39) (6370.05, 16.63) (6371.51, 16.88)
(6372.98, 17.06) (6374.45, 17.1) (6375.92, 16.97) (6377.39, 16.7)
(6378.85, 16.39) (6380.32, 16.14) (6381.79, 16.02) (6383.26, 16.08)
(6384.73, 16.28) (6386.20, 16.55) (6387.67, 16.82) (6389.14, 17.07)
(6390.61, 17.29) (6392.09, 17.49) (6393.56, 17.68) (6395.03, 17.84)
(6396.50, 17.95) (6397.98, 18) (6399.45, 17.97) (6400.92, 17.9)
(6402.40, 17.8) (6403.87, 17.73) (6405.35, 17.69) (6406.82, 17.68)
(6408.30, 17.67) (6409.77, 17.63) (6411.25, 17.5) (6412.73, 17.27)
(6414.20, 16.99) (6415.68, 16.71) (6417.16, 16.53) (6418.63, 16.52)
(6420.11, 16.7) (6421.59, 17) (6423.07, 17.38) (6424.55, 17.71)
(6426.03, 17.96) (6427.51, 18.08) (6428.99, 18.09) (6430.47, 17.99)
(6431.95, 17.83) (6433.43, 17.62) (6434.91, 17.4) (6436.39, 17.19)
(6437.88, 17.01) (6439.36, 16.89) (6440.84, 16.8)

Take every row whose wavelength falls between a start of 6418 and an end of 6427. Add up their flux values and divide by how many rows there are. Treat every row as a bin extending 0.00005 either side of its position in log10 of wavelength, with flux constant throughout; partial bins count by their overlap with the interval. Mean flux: 17.2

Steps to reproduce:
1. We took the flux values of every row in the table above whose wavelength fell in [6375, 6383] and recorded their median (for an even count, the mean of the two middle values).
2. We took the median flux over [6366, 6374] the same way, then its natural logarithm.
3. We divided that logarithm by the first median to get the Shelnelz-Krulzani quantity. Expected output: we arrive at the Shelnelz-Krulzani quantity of 0.172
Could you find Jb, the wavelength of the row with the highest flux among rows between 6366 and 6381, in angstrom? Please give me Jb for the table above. 6374.45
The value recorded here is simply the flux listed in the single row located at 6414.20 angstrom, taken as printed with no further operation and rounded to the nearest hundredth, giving 16.99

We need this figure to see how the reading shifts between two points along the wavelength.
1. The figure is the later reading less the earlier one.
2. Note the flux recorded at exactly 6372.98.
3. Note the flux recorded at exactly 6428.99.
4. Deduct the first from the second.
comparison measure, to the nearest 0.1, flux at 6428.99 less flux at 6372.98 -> 1.0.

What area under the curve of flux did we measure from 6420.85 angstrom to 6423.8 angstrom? 51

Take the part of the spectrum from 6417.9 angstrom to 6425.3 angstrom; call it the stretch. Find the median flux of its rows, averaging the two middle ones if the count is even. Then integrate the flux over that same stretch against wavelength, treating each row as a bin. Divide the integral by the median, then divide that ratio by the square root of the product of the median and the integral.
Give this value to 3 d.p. 0.160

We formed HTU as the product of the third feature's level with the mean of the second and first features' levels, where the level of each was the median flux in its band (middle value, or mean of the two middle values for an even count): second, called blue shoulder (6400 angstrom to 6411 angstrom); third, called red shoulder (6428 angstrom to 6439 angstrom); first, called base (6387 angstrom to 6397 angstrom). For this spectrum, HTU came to 310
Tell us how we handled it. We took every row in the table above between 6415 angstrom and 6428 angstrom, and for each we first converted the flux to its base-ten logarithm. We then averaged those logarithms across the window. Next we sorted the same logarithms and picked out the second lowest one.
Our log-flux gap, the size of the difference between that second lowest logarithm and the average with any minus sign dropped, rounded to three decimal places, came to 0.016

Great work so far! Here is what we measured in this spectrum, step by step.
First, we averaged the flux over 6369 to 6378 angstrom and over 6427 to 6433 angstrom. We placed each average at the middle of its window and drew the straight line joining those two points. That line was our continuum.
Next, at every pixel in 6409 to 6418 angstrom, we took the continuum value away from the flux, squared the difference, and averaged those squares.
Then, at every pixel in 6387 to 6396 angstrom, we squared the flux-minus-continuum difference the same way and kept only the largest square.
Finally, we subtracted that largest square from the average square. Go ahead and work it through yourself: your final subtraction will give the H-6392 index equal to 0.2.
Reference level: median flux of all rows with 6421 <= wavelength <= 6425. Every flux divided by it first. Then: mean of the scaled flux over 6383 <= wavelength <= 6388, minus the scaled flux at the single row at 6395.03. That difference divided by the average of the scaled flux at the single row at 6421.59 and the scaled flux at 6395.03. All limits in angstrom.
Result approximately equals -0.081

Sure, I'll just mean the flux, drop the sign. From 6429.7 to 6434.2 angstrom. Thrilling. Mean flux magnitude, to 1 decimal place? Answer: 17.8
